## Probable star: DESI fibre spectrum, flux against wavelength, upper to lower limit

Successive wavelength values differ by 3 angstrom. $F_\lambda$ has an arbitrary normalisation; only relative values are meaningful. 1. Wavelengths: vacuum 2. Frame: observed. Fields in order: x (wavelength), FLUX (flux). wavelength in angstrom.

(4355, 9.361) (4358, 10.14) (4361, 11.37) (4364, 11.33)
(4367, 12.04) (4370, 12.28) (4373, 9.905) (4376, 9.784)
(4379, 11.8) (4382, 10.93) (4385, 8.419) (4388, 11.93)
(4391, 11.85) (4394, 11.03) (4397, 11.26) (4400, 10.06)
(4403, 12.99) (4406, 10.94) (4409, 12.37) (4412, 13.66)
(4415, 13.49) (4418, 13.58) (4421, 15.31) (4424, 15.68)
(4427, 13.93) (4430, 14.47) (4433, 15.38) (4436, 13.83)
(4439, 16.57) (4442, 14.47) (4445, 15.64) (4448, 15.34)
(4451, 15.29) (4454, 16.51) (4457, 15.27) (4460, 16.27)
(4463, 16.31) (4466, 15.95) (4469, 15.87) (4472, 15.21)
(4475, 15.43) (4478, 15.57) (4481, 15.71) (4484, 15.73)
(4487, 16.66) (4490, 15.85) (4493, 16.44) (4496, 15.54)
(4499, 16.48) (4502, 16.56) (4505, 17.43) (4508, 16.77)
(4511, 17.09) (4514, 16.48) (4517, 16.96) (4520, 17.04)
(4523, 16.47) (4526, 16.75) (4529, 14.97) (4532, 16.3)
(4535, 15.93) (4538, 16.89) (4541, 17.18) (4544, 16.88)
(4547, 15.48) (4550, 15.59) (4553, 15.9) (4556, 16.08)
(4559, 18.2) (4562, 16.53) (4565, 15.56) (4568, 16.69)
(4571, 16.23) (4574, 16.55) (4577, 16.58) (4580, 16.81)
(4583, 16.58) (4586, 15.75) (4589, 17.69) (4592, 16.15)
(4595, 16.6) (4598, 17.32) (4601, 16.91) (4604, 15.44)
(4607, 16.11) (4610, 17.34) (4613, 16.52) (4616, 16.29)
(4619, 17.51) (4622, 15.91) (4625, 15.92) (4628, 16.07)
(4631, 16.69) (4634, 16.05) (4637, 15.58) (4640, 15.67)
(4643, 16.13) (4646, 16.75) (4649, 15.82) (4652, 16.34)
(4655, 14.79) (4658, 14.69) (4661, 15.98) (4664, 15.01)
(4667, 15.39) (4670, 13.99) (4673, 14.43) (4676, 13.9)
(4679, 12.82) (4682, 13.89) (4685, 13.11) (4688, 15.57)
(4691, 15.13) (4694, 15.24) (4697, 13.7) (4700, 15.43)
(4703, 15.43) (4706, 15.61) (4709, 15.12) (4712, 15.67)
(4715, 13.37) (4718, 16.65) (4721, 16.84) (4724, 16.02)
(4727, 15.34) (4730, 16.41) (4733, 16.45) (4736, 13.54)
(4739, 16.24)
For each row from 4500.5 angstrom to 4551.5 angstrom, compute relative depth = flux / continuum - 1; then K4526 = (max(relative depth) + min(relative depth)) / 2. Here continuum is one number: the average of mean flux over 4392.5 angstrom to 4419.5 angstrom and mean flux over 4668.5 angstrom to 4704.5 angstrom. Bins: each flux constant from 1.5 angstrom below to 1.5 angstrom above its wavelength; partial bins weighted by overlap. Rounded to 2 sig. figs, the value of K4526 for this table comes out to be 0.22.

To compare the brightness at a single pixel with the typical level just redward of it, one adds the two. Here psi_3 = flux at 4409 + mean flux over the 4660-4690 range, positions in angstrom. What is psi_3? 27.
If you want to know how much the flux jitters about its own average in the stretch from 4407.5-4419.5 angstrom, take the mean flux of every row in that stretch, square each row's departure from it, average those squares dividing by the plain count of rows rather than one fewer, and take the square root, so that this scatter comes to 0.53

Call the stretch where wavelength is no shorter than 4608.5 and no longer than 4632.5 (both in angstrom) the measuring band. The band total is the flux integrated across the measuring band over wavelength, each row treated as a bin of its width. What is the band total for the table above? 397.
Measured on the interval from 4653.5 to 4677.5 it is 355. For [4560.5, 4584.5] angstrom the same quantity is 395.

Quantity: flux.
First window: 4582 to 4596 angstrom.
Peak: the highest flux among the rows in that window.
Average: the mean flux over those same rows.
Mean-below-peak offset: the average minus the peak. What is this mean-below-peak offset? -1.14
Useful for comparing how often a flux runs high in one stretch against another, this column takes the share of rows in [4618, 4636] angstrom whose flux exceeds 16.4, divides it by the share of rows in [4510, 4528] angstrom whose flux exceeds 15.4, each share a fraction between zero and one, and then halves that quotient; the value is 0.2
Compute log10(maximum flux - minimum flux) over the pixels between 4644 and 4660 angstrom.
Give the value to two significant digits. 0.31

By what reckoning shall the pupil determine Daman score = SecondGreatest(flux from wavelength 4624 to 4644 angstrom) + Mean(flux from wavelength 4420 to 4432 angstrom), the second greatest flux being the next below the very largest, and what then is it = 31.0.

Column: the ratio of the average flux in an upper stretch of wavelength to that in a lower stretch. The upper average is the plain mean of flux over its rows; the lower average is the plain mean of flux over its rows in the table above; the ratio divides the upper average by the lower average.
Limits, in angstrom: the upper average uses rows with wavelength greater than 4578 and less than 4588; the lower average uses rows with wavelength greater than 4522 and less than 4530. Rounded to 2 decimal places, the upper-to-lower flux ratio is 1.02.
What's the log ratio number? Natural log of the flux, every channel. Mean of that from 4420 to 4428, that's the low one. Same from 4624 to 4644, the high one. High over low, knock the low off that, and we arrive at -1.68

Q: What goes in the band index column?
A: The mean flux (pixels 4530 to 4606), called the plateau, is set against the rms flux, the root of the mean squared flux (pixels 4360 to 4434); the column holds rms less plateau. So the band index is -4.1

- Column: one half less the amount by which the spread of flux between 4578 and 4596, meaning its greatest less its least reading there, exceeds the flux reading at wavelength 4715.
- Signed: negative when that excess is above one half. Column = 11.9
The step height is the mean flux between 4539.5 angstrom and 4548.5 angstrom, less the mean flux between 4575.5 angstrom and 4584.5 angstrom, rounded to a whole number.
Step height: 0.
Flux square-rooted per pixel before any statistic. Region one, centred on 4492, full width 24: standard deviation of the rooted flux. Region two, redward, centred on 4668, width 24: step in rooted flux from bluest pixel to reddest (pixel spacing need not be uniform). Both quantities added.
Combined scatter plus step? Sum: -0.2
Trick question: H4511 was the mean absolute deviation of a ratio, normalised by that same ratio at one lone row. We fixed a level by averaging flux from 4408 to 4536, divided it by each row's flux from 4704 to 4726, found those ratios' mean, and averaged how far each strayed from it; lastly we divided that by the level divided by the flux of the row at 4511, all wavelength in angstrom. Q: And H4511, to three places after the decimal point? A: 0.059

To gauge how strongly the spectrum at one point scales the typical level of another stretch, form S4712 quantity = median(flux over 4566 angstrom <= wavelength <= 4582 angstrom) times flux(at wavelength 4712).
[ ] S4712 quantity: 260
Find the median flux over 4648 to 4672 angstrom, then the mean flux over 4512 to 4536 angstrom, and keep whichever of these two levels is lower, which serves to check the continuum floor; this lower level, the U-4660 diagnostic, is 15.2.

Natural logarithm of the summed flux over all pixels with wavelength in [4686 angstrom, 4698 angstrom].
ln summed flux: 4.09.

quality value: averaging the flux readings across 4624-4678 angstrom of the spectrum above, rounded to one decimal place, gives 15.5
